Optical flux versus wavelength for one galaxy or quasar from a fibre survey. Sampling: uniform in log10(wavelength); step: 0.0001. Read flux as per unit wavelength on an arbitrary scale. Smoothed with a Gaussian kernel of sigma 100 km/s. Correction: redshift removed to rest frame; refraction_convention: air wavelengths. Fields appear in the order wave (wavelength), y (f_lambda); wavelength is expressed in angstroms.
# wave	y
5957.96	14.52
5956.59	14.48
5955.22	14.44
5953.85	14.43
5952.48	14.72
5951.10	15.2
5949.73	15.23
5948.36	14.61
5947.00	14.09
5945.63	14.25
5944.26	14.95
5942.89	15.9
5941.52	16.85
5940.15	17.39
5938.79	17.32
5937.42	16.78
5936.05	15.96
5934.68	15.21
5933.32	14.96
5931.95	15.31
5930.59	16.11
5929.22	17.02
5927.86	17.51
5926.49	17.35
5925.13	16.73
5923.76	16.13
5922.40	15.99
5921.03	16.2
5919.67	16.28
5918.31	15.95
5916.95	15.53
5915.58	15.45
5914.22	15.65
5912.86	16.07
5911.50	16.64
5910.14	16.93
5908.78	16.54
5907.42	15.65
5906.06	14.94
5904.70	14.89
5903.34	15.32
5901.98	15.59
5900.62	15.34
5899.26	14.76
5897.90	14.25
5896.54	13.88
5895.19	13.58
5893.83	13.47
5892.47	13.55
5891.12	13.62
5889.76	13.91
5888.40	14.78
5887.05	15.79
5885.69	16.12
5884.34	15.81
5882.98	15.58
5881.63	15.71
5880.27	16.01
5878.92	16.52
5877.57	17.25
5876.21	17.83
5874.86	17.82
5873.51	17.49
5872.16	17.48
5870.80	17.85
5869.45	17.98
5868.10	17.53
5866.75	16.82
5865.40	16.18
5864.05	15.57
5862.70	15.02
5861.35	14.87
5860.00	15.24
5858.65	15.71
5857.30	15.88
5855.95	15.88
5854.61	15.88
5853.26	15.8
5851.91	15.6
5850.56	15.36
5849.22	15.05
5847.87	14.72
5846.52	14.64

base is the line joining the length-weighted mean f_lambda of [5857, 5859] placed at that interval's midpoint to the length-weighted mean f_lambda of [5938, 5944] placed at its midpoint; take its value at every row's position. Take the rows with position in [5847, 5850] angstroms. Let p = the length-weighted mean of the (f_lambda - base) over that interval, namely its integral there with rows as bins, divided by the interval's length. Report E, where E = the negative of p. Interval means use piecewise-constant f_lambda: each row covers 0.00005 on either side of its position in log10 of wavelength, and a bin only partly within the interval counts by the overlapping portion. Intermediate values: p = -0.8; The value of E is 0.8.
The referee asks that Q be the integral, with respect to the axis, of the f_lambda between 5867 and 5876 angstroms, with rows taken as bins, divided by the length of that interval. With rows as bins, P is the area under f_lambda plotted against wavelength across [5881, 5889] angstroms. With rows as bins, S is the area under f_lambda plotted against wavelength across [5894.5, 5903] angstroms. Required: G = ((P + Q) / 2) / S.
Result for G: 0.58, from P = 125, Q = 17.7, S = 124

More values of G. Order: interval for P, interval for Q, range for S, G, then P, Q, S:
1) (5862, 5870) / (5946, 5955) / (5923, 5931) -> 0.54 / 132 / 14.7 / 135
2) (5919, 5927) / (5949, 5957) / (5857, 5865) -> 0.59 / 131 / 14.7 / 123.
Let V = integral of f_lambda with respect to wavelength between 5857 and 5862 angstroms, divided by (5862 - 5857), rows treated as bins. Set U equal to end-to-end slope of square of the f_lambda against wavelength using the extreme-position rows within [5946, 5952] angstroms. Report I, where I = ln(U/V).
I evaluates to -0.7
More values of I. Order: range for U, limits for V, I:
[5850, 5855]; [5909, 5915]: -1.4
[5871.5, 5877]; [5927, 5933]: -1.7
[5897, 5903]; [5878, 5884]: -0.5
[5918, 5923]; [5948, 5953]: -3.9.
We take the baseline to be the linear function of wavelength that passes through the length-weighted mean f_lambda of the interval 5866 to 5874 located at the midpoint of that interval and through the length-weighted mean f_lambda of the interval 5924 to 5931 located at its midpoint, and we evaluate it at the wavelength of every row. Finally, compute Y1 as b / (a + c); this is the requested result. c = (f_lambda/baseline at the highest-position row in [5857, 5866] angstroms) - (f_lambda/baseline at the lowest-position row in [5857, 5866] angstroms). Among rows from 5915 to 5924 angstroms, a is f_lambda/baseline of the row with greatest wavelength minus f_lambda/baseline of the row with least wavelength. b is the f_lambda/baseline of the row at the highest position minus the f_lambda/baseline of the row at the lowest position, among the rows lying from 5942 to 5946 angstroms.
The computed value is -1.47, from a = 0.045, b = -0.10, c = 0.02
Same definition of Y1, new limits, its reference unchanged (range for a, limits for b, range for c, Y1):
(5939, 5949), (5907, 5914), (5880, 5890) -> -0.10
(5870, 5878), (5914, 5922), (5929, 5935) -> -0.27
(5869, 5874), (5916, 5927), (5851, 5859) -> -7.15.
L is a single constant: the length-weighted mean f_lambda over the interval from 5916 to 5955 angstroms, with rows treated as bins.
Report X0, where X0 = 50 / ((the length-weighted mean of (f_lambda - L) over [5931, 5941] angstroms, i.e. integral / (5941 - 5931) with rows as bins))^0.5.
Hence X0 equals 90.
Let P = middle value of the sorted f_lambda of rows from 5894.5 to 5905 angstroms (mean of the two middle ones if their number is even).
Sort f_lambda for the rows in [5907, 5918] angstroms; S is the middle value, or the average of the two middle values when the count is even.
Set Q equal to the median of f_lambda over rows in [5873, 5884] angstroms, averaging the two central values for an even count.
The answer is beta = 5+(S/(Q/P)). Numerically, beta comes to 18.9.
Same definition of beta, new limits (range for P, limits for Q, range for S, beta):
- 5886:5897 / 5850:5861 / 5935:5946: 19.3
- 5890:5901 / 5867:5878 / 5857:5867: 17.2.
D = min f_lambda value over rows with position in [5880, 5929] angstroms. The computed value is 13.47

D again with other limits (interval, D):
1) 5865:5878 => 16.18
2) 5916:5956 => 14.09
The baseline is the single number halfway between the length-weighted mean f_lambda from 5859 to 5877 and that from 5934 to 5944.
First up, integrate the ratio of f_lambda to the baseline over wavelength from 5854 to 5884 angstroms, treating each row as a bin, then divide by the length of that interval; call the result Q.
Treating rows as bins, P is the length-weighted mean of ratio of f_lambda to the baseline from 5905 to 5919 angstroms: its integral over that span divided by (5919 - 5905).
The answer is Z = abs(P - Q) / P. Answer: 0.03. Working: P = 0.96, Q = 0.99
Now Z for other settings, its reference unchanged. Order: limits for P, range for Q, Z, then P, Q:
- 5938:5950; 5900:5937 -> 0.02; 0.94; 0.96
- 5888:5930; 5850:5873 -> 0.04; 0.93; 0.98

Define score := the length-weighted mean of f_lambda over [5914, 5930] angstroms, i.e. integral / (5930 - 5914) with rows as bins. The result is 16.33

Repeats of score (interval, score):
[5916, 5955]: 15.83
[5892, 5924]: 15.36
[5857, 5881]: 16.62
